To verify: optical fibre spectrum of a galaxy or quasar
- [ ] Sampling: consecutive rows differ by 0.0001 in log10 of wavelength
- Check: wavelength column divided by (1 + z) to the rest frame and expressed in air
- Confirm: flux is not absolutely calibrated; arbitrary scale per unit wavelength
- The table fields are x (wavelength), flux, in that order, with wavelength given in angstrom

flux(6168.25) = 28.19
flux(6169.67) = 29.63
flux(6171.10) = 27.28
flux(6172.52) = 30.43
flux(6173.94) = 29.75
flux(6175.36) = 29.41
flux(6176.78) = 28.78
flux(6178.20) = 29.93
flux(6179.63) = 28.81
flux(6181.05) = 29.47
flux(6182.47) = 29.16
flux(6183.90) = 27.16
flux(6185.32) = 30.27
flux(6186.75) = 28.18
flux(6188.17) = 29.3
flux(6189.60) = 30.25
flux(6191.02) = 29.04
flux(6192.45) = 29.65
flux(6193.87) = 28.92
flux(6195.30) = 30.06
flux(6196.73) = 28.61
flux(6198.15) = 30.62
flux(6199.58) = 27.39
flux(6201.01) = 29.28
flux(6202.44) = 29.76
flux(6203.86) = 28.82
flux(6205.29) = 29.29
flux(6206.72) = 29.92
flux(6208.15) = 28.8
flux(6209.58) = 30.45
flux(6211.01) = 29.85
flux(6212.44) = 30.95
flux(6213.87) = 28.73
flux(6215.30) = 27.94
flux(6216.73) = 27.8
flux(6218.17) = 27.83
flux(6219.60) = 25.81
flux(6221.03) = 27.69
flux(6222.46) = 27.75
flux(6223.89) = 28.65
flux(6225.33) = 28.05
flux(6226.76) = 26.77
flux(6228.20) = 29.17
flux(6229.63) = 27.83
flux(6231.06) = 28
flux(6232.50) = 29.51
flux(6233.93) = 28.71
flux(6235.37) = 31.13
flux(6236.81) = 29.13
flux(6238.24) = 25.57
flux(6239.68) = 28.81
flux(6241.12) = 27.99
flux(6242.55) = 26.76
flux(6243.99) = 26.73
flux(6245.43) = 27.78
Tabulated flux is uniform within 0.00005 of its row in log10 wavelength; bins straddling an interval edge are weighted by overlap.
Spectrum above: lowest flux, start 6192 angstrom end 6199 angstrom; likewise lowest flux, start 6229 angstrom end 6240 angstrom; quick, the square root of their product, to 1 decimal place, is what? 27.0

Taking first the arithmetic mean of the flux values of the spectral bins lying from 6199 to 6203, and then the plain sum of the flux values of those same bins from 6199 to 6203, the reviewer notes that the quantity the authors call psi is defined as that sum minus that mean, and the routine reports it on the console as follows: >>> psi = 57.6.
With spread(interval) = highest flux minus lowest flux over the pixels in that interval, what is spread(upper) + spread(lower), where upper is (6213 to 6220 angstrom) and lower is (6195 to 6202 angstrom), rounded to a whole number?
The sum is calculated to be 6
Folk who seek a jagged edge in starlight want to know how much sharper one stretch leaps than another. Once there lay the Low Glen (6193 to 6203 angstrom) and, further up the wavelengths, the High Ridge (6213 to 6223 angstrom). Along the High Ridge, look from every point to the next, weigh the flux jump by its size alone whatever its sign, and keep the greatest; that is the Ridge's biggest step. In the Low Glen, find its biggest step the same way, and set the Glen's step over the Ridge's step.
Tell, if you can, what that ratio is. 1.60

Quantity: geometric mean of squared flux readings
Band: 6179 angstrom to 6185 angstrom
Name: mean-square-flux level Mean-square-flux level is 820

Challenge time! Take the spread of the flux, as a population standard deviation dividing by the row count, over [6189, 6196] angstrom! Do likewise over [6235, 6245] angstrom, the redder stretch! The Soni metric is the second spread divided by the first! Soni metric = 3.2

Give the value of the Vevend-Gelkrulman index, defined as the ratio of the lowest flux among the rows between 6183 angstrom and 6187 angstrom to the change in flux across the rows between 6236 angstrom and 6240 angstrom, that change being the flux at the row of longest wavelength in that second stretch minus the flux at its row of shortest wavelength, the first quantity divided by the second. -85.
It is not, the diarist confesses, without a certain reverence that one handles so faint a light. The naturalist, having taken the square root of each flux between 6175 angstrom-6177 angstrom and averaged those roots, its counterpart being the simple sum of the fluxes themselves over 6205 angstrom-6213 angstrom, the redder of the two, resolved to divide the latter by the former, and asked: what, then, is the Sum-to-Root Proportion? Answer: 33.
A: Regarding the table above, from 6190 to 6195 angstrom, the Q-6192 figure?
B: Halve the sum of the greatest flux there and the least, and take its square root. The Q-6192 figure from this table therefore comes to 5.41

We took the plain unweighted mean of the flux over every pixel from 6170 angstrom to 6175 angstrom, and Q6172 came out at 29.2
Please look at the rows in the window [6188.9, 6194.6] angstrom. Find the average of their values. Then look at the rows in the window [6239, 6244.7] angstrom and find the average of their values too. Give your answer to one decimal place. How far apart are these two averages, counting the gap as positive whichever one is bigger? 1.9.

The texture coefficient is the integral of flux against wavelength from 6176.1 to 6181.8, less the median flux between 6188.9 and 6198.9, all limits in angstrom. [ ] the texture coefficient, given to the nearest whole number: 137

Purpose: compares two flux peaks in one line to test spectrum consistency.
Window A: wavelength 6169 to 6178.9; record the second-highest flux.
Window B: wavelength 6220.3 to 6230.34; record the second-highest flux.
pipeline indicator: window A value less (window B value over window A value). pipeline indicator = 29.0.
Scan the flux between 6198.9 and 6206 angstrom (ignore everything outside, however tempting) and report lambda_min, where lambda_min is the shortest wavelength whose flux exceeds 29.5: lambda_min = 6202.44 angstrom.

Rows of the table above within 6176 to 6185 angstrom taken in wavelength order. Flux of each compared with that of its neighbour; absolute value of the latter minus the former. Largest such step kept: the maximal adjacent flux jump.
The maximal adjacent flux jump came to 2.0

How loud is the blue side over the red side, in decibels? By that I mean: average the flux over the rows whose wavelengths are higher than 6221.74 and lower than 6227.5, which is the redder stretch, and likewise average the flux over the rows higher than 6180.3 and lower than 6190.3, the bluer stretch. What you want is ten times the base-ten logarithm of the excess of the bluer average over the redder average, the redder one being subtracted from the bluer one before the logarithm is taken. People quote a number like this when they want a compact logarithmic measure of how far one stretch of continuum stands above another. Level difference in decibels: 1.2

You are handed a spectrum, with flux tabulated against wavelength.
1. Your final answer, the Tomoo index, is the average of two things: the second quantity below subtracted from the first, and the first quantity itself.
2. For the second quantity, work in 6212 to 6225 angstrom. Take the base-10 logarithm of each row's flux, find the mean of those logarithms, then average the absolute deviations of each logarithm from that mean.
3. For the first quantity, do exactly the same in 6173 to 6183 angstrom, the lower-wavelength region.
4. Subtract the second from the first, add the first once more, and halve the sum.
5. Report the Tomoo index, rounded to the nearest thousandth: -0.001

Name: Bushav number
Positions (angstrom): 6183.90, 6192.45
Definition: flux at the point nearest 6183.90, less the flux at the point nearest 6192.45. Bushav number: -2.5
